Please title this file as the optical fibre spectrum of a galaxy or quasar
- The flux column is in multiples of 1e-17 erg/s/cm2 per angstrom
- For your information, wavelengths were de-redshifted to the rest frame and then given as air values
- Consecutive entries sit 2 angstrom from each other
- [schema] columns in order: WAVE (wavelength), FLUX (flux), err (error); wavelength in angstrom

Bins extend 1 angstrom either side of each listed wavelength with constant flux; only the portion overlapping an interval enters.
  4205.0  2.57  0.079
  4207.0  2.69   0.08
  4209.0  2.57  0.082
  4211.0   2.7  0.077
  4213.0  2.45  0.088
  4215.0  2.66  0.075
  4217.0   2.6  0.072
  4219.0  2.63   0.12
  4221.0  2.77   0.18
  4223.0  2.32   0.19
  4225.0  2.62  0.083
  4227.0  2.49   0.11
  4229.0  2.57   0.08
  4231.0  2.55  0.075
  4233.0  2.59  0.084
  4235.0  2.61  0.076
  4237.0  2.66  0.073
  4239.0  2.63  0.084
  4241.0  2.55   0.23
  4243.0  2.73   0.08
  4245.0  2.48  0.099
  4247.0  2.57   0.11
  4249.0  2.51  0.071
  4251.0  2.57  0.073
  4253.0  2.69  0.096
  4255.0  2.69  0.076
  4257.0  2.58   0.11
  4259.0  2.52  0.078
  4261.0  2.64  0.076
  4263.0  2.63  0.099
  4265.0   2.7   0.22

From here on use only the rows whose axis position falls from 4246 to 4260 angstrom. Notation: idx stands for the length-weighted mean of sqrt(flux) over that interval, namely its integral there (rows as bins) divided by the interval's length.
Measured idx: 1.61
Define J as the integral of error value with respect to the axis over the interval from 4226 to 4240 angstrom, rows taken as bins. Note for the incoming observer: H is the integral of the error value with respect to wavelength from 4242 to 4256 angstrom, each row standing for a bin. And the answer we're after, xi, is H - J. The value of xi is 0.05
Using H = 1.21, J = 1.16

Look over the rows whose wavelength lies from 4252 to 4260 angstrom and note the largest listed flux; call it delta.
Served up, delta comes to 2.69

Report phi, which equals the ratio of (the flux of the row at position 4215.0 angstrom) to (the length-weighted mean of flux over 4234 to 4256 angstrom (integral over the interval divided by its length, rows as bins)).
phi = 1.02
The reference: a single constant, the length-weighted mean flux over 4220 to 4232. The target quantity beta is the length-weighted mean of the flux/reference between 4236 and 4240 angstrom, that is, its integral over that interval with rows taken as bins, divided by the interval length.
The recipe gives 1.04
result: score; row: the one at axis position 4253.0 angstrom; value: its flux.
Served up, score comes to 2.69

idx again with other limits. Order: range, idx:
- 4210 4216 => 1.61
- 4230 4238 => 1.61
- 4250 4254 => 1.62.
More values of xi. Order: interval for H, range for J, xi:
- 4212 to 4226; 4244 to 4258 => 0.35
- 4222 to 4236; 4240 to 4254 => -0.12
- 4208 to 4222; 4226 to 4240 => 0.22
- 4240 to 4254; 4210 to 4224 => -0.09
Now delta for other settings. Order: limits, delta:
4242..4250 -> 2.73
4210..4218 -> 2.7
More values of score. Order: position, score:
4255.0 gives 2.69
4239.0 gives 2.63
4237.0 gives 2.66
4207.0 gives 2.69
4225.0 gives 2.62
